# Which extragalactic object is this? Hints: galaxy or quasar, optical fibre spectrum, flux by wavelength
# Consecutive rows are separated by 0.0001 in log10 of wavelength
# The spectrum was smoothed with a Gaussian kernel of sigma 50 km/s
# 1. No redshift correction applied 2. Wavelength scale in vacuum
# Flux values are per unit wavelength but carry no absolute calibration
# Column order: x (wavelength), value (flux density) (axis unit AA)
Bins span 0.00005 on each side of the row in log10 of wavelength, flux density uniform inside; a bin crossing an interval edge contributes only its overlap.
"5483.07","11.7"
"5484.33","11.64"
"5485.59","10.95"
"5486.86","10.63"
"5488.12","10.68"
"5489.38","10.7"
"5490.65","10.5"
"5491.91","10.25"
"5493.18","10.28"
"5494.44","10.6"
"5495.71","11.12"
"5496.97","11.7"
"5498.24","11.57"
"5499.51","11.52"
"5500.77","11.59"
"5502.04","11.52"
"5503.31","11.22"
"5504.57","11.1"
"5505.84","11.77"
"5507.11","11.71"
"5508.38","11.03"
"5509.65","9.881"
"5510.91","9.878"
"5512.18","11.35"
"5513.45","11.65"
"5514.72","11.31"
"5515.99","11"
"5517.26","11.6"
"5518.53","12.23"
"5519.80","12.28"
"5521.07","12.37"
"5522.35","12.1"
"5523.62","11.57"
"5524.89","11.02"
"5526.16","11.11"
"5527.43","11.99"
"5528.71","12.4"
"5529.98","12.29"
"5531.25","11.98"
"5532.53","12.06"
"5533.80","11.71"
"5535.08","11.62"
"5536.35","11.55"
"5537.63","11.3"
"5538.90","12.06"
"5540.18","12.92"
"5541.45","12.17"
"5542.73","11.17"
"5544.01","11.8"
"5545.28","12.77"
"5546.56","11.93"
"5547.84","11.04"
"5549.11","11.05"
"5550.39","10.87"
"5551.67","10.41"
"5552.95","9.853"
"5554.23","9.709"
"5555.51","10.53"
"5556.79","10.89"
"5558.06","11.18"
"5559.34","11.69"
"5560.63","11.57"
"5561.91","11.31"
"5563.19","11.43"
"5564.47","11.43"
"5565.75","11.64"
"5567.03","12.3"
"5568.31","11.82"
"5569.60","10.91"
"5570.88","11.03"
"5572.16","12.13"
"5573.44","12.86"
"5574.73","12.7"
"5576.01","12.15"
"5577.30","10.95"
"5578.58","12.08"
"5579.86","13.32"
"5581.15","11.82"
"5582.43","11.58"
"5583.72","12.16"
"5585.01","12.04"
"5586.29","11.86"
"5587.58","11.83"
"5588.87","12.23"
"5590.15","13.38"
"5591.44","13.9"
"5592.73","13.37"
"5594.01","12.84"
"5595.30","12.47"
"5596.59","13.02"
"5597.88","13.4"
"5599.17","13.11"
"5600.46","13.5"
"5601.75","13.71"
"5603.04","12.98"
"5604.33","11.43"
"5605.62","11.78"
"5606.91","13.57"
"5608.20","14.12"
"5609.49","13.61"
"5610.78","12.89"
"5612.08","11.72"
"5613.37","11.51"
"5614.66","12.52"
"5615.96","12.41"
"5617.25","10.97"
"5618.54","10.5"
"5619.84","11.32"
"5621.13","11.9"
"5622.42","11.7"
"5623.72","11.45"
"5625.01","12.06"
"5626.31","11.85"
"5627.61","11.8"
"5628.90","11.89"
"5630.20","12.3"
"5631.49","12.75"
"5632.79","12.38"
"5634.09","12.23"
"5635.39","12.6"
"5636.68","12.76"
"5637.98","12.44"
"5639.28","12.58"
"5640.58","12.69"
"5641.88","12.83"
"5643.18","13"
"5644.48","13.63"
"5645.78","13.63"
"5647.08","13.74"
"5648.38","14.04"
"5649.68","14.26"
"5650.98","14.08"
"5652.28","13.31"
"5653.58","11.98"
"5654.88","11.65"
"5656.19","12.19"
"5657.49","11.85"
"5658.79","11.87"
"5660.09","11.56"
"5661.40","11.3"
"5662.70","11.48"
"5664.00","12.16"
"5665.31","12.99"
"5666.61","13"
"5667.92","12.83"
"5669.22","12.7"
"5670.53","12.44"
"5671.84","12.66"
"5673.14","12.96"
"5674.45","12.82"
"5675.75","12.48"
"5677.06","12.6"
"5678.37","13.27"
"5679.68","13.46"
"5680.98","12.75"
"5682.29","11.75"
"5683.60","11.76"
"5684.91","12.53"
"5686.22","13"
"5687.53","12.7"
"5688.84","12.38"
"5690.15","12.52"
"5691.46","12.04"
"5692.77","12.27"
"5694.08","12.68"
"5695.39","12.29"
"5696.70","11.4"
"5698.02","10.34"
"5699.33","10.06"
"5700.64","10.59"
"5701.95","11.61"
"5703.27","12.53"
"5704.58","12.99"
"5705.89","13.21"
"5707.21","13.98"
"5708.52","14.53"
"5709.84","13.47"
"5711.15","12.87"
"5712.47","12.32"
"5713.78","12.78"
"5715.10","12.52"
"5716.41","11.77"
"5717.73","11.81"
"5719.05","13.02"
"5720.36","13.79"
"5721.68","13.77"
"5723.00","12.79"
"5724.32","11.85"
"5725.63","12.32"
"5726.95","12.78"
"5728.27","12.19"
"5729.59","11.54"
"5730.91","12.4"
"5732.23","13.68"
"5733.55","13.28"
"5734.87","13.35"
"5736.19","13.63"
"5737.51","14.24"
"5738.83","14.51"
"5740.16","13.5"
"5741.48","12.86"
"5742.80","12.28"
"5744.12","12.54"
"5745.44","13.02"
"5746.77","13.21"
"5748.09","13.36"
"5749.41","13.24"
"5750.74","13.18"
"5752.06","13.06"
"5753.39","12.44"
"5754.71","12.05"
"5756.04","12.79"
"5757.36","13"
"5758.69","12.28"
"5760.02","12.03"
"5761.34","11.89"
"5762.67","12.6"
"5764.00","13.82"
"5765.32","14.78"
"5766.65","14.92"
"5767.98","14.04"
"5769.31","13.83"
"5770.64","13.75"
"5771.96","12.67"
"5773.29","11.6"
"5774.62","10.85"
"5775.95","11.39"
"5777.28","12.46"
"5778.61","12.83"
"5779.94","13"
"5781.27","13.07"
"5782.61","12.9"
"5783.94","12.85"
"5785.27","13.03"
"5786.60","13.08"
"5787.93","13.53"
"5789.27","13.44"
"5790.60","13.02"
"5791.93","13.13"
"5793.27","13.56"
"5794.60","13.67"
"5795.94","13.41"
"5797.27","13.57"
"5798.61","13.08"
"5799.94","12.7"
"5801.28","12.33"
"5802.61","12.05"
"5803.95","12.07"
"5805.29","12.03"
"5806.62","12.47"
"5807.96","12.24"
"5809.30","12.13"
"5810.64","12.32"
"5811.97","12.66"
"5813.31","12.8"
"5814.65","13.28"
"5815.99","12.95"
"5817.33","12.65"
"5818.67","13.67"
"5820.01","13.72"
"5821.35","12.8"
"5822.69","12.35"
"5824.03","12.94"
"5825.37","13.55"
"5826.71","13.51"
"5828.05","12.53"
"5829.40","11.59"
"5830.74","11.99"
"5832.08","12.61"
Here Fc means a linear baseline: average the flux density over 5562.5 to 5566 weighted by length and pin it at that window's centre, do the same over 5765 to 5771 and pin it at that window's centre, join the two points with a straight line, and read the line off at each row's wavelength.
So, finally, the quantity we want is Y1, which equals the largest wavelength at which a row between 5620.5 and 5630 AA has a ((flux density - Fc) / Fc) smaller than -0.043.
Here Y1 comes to 5627.61 AA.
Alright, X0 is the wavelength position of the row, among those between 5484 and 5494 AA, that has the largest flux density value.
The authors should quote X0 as 5484.33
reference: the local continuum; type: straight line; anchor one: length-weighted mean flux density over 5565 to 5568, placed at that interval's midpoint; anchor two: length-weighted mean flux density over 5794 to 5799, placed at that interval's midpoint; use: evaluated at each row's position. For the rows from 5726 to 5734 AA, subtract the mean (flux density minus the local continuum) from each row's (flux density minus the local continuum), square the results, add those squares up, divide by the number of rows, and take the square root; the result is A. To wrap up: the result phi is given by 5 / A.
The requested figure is 7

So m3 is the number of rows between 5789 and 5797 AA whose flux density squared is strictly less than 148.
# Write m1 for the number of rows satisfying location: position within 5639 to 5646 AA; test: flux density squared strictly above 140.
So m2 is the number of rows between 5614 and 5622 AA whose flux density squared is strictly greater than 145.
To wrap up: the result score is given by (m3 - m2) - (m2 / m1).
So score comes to -2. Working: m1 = 6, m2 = 2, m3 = 0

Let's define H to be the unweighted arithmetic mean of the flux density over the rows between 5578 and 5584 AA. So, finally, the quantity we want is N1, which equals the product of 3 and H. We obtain 36.6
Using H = 12.2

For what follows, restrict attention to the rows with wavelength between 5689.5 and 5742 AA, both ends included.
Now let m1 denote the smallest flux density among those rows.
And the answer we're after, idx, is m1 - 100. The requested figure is -89.94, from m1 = 10.06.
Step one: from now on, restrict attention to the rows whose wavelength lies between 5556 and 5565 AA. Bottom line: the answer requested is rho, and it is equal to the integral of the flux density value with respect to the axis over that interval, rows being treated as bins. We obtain 102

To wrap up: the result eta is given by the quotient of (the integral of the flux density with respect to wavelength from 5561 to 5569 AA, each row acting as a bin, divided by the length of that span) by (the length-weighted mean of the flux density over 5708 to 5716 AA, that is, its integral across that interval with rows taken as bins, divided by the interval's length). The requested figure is 0.89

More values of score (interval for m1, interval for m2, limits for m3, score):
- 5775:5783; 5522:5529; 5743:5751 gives -2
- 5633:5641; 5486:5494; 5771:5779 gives 3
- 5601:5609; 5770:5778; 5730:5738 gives -4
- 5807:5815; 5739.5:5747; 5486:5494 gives -1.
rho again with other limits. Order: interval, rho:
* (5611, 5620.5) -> 110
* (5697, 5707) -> 117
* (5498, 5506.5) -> 97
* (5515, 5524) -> 107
